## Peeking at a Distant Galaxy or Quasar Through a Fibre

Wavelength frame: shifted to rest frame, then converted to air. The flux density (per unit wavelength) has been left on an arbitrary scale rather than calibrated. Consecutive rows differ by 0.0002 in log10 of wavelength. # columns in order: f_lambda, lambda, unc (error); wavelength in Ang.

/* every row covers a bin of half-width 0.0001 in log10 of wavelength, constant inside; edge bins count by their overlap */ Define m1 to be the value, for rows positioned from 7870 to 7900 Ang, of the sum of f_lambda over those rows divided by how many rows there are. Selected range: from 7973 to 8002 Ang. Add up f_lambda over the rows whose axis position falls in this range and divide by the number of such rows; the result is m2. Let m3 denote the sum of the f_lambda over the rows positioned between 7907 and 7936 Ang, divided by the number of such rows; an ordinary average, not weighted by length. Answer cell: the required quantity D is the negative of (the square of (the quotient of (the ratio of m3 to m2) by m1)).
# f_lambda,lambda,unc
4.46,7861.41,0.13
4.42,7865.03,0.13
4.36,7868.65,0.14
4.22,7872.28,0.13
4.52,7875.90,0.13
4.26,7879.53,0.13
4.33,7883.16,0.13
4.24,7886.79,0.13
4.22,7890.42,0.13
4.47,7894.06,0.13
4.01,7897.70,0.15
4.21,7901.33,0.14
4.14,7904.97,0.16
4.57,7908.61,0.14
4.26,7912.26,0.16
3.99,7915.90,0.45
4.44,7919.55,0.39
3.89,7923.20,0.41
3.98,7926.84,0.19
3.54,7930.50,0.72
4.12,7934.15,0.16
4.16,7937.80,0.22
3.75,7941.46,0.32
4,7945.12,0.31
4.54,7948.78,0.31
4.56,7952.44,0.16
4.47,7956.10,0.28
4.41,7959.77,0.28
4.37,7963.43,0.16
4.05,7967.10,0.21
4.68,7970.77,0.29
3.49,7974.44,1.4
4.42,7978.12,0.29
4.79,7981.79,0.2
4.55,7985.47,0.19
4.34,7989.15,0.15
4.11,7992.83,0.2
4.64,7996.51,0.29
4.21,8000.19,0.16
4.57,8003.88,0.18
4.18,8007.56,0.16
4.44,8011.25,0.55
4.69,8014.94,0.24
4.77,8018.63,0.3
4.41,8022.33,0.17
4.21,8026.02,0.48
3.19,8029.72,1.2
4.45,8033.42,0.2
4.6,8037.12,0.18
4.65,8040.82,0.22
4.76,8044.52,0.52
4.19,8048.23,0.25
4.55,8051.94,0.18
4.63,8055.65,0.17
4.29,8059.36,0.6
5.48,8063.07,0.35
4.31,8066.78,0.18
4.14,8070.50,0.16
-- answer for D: -0.049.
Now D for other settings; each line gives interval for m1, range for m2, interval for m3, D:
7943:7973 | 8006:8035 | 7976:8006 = -0.056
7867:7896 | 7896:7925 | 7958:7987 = -0.057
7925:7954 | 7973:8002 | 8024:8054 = -0.060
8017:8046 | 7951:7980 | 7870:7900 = -0.052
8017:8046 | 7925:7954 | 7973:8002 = -0.058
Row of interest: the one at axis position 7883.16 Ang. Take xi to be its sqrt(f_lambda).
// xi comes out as 2.08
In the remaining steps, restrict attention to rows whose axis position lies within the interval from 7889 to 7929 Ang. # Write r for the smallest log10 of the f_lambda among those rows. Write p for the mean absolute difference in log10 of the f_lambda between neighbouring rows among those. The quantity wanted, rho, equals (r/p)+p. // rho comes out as 19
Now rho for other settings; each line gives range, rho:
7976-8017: 19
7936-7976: 15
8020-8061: 11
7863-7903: 32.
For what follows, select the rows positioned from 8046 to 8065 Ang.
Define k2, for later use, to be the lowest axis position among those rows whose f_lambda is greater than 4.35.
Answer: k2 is 8051.94 Ang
